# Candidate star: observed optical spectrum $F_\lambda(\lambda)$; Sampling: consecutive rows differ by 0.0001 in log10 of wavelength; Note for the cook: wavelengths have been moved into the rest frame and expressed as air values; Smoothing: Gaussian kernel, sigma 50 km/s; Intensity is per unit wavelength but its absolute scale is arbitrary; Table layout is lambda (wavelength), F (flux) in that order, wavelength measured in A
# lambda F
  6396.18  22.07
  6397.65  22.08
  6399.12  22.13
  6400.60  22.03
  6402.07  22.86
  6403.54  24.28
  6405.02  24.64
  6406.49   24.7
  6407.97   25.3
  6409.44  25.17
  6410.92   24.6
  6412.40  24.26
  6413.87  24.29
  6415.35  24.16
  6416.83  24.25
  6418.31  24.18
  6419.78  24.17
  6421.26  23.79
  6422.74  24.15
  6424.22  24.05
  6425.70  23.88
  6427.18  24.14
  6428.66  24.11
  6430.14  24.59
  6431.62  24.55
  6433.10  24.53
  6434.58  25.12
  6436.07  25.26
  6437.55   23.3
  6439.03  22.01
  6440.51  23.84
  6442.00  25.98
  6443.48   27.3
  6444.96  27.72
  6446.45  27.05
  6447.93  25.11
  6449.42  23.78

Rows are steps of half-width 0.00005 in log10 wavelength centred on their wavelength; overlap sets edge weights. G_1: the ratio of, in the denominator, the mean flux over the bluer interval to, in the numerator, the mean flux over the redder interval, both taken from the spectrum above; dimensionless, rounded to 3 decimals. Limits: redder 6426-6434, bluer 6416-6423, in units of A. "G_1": 1.011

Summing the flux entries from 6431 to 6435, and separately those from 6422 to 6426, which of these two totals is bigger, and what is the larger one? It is 74.2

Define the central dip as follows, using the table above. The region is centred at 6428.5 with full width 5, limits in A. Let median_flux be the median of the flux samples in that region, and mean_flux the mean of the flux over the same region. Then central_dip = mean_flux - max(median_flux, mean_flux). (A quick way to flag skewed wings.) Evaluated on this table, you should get 0.000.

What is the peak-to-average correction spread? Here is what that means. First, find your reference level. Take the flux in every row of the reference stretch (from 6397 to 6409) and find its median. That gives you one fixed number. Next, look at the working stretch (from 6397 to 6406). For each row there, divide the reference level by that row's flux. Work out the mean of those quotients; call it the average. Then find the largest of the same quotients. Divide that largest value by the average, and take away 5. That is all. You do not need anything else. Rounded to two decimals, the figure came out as -3.96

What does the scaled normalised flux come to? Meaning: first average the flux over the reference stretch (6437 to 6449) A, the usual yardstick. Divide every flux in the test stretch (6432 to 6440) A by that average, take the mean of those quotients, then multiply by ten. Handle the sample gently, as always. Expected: 9.5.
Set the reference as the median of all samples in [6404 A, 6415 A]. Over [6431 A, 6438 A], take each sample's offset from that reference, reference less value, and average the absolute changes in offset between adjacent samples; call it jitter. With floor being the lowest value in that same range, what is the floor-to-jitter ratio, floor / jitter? 34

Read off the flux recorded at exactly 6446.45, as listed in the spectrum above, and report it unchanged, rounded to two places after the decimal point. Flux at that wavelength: 27.05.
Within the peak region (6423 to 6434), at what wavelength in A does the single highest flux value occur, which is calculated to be 6430.14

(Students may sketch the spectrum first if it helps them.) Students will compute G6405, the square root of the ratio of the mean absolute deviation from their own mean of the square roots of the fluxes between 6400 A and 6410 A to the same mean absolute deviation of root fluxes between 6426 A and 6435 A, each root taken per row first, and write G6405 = 2.0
